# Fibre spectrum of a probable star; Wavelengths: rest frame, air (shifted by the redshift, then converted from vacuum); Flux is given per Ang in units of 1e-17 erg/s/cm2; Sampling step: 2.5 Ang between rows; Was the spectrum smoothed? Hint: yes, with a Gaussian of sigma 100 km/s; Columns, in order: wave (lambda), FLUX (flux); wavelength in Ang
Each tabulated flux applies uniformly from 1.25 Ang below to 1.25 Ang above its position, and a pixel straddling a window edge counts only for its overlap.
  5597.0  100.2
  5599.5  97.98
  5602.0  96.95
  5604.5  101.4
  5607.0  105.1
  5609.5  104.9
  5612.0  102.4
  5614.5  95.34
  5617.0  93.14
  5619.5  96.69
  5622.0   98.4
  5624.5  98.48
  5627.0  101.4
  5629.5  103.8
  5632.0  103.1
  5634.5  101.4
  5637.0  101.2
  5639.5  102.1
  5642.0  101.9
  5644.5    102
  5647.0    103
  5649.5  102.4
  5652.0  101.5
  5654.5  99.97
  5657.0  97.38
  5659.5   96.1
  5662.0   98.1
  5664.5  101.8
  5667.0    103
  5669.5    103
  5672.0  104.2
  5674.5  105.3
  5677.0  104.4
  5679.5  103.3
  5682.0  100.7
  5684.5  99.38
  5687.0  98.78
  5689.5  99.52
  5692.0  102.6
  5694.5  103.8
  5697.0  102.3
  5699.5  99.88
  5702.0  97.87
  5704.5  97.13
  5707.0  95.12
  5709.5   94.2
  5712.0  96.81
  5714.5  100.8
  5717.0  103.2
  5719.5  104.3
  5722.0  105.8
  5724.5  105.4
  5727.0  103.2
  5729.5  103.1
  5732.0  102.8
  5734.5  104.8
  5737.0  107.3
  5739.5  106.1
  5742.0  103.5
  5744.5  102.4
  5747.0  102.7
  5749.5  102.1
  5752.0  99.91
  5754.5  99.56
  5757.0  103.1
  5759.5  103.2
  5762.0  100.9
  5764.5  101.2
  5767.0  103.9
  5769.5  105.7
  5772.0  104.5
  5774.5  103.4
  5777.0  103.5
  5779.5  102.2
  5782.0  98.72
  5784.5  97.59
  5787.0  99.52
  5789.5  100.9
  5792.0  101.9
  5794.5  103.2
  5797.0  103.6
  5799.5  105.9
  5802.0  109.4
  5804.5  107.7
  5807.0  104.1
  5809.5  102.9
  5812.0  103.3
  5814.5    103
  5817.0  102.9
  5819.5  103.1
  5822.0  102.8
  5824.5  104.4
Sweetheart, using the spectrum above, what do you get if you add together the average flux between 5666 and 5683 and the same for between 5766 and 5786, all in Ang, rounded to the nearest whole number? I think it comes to 206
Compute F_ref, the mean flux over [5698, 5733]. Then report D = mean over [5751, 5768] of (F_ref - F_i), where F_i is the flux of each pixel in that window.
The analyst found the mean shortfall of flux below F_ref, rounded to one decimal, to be -1.0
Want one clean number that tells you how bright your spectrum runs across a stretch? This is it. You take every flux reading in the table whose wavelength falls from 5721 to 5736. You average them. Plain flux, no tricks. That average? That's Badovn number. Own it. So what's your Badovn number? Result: 104.2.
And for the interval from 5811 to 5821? 103.1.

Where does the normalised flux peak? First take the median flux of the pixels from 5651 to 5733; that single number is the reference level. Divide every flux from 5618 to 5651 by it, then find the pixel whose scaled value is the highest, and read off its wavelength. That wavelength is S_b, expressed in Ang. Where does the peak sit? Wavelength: 5629.5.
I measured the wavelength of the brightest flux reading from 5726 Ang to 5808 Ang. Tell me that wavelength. 5802.0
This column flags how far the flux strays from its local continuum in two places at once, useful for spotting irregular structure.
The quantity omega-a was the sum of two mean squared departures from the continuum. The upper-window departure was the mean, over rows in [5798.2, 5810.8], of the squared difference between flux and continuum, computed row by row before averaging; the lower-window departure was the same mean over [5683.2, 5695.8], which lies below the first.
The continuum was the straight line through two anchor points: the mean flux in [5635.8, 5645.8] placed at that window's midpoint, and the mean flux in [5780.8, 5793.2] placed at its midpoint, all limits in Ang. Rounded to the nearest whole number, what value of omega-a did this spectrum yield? 52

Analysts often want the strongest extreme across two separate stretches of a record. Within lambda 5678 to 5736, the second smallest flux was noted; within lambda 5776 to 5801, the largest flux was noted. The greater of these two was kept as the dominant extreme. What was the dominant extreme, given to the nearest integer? 106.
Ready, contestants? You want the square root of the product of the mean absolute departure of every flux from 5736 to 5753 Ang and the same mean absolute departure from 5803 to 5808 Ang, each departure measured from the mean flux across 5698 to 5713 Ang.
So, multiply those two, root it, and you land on 7.7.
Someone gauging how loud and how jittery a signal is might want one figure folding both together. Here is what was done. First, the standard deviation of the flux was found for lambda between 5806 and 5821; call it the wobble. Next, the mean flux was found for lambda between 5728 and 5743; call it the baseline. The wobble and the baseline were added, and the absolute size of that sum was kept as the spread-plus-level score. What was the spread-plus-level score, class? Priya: 105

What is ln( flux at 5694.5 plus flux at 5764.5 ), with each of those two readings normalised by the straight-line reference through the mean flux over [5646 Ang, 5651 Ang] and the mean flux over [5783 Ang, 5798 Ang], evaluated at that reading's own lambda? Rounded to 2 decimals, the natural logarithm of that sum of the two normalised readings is 0.70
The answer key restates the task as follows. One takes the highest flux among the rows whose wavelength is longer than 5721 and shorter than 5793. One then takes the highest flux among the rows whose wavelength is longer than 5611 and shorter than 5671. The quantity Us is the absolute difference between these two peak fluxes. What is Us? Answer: 3.5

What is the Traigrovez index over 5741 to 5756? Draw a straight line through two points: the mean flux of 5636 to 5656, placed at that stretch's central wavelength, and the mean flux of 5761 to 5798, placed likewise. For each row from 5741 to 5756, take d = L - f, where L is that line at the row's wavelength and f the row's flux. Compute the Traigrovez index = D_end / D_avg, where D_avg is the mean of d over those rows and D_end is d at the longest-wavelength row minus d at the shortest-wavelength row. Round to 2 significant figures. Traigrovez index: 14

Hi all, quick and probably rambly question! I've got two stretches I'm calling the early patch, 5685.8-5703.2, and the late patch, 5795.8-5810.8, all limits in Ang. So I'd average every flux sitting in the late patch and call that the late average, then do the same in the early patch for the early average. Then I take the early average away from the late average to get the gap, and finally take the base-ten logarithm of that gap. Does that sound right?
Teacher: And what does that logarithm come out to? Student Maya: 0.7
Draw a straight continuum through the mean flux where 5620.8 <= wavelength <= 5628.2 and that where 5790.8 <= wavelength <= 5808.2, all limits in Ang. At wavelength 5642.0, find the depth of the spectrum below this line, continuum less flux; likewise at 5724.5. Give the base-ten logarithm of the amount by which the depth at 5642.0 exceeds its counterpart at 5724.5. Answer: -0.09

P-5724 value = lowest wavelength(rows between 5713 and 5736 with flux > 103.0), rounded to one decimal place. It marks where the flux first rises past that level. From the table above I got 5717.0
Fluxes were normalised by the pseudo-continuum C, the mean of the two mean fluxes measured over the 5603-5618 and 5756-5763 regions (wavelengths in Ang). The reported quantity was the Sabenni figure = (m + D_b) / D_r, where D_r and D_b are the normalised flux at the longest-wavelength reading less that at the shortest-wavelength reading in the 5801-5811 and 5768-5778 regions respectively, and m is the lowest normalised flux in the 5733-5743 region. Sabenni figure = -16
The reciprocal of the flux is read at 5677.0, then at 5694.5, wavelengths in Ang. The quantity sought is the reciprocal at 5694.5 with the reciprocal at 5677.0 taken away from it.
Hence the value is 0.0001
